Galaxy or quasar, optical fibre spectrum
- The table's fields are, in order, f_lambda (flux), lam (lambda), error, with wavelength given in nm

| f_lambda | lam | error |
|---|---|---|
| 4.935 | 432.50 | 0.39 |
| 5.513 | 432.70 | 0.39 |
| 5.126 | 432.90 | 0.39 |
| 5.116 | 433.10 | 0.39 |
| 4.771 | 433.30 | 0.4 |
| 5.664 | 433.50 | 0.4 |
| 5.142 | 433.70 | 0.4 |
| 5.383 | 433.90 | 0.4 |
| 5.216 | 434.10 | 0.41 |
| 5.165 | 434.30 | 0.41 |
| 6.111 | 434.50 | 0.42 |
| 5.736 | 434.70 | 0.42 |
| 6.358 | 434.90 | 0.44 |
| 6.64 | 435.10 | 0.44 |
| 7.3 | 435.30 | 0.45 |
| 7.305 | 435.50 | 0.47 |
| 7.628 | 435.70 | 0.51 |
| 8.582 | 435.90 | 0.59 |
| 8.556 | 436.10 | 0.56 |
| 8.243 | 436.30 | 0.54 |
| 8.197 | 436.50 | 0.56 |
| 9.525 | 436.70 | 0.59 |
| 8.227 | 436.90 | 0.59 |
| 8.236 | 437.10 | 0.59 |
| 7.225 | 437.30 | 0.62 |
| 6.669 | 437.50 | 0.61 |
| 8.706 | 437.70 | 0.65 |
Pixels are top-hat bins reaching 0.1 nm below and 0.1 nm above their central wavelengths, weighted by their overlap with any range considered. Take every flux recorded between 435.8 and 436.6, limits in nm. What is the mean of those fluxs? 8.4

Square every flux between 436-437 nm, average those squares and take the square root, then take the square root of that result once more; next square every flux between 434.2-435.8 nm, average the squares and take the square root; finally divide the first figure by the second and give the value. 0.44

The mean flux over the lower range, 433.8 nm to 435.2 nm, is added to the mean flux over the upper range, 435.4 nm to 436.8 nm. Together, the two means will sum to 14.1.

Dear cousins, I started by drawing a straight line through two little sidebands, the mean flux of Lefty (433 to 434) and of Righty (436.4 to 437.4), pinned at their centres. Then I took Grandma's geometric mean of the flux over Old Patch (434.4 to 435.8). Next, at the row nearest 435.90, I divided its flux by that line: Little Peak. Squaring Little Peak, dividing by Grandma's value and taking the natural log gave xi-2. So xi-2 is -1.60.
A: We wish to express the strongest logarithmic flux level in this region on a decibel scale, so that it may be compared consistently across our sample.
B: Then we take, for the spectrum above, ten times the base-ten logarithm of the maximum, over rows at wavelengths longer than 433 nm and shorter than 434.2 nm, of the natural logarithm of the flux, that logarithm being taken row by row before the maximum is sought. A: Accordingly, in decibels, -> 2.4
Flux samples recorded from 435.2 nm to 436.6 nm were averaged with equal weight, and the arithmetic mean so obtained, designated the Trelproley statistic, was 8.0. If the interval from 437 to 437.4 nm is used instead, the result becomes 7.7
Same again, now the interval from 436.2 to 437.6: 8.0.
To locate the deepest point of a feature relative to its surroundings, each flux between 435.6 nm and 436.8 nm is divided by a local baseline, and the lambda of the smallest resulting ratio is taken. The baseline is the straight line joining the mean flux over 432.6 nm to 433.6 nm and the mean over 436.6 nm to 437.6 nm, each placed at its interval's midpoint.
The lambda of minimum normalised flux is 436.50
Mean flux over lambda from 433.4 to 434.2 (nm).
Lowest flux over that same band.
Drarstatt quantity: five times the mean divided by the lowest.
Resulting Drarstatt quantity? 5.20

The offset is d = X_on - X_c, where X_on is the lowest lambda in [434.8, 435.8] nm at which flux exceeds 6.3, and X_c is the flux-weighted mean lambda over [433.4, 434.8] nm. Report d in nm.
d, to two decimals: 0.79 nm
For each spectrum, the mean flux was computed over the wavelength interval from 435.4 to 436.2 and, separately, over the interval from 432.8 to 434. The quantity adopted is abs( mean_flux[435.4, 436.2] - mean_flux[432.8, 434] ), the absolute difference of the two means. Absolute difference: 2.8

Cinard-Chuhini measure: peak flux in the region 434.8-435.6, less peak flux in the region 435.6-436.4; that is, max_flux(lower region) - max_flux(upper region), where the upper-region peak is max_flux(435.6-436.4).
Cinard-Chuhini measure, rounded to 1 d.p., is -1.3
